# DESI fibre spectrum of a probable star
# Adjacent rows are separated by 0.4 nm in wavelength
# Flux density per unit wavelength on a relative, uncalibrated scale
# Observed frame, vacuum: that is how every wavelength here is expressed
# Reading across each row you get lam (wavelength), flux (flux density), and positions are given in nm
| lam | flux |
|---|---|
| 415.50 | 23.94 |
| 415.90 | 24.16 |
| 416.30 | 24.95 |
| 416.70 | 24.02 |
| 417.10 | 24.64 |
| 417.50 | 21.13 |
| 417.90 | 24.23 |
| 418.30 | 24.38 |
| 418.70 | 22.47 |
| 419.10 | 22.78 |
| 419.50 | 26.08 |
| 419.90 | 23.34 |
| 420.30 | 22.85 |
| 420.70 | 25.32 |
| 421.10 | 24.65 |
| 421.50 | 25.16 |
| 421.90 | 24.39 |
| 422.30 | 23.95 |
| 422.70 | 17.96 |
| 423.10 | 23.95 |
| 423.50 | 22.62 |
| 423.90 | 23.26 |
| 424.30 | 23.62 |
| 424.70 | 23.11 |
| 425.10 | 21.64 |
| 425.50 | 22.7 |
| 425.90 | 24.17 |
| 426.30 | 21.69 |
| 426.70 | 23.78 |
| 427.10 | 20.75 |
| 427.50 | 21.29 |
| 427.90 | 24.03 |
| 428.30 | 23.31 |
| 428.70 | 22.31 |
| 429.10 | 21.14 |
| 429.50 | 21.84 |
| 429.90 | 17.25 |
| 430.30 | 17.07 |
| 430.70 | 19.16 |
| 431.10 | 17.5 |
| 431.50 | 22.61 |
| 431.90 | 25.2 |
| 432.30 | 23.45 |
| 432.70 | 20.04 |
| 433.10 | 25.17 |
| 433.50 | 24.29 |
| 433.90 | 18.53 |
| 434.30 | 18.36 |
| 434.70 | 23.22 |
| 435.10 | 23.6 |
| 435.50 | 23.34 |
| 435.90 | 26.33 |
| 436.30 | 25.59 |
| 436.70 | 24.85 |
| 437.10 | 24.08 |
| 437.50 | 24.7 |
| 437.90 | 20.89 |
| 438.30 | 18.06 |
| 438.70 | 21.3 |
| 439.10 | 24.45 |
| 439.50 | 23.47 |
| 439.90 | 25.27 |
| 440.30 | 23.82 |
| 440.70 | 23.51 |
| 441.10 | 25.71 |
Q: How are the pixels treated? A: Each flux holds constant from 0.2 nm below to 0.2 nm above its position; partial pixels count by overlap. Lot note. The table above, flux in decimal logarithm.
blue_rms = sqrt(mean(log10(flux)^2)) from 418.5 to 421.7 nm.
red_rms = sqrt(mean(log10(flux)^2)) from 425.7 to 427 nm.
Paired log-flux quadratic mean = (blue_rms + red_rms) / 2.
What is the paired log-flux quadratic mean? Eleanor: 1.373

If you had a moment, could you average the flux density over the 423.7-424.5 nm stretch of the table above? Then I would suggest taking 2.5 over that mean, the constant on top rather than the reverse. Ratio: 0.107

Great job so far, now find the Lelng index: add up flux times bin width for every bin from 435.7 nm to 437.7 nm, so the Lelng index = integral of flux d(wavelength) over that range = 50.2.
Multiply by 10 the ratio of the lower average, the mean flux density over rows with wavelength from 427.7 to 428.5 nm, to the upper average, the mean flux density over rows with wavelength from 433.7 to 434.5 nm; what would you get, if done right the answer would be 12.8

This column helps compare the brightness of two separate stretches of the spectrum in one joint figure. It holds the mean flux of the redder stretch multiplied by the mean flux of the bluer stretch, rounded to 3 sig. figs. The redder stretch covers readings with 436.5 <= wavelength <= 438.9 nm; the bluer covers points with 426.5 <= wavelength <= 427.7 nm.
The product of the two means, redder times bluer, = 490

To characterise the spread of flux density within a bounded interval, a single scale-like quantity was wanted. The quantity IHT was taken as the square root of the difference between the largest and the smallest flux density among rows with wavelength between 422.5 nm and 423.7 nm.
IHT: 2.4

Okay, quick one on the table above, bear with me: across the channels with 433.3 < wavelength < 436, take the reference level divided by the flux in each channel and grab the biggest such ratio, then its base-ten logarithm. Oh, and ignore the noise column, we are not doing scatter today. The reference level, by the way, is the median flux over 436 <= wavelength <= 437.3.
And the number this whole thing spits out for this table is 0.13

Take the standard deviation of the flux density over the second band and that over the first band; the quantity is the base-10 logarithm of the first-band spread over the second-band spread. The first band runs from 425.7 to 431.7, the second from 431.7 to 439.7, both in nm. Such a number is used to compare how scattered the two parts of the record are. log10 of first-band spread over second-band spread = -0.02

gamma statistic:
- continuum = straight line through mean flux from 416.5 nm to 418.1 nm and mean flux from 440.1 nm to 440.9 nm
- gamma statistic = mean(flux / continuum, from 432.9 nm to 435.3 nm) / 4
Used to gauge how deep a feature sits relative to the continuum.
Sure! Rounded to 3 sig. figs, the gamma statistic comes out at 0.235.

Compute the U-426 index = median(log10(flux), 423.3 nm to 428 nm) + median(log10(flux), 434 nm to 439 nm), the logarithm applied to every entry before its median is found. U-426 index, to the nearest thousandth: 2.730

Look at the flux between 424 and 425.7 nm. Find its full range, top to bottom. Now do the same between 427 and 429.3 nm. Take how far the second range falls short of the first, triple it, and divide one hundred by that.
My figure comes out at -26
